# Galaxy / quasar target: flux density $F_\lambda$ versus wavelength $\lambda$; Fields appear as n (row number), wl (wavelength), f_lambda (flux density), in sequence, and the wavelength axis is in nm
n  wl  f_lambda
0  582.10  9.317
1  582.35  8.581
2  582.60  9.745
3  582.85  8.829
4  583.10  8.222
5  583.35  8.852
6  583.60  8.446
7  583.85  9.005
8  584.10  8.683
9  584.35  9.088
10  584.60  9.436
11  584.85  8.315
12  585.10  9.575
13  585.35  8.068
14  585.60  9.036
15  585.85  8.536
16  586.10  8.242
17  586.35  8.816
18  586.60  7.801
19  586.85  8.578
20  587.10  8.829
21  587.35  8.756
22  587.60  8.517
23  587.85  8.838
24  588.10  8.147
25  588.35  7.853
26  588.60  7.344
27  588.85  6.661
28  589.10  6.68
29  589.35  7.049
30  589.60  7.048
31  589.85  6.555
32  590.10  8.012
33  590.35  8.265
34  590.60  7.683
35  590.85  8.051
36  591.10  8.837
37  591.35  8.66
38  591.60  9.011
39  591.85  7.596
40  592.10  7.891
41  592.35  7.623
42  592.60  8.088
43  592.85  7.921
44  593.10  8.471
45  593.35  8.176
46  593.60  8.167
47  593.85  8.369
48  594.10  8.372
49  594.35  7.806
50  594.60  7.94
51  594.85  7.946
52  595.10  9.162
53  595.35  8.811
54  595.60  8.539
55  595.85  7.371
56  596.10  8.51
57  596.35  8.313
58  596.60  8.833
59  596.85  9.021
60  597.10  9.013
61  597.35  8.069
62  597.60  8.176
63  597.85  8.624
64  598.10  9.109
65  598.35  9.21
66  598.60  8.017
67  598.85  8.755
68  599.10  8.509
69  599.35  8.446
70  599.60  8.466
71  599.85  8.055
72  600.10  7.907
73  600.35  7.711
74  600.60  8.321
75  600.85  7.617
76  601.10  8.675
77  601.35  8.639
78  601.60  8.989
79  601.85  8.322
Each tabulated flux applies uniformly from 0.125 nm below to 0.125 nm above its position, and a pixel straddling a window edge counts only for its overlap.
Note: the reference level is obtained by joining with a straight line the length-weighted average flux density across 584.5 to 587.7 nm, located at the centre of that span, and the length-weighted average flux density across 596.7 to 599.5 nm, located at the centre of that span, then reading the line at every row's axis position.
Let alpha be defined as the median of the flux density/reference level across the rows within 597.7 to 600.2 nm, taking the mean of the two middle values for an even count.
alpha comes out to 0.98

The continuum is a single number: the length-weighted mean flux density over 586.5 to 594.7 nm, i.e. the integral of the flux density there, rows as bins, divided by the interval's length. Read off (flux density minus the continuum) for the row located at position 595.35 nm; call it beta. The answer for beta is 0.8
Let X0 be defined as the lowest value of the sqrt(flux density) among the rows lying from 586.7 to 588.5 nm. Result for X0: 2.80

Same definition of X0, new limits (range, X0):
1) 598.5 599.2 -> 2.83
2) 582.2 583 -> 2.93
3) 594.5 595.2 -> 2.82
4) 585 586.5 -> 2.84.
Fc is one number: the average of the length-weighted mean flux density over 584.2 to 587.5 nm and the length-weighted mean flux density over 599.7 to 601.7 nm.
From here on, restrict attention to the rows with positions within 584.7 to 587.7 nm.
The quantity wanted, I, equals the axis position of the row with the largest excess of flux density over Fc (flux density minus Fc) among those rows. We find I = 585.10 nm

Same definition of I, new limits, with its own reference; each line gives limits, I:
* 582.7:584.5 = 584.35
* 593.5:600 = 598.35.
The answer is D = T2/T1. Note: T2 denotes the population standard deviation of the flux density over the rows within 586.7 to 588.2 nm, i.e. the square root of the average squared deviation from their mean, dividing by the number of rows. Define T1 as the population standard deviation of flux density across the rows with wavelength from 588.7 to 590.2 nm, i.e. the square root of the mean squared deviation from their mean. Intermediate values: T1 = 0.49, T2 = 0.24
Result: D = 0.5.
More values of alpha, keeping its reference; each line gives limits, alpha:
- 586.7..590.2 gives 0.92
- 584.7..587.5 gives 0.99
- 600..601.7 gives 0.96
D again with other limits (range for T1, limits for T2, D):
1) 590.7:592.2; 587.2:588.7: 1.0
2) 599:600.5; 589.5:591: 2.0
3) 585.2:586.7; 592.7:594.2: 0.4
